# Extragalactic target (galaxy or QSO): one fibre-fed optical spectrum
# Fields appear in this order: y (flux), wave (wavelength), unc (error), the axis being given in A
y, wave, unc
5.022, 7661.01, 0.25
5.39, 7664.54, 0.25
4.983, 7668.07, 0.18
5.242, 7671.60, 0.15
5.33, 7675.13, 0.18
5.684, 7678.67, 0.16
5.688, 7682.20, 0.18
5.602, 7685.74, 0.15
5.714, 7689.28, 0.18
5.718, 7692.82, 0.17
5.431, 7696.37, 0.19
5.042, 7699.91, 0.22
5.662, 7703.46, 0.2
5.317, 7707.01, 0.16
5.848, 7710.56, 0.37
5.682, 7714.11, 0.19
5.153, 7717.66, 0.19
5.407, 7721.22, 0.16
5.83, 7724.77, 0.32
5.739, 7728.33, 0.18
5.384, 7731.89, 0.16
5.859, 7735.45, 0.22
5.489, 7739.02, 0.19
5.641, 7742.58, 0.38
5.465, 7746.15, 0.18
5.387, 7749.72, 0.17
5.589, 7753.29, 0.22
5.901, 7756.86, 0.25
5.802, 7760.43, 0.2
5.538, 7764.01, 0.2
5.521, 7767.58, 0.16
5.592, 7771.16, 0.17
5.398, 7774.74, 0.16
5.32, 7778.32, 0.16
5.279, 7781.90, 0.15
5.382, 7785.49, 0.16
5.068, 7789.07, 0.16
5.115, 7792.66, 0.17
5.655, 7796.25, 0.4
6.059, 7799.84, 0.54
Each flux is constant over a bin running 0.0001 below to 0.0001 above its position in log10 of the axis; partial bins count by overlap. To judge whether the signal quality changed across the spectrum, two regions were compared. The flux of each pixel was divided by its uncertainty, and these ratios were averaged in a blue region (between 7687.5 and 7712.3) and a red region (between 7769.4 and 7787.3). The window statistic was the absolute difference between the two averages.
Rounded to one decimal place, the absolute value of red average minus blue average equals 6.0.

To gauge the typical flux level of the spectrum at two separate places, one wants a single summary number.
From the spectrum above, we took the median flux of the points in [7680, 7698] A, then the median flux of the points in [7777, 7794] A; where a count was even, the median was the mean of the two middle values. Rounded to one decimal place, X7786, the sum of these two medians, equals 11.0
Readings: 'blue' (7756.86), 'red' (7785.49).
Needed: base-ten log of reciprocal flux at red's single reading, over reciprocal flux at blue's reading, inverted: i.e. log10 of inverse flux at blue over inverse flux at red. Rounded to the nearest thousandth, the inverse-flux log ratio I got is -0.040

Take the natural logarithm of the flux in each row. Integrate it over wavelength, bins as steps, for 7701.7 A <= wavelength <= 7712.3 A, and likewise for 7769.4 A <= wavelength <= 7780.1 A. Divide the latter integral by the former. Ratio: 0.99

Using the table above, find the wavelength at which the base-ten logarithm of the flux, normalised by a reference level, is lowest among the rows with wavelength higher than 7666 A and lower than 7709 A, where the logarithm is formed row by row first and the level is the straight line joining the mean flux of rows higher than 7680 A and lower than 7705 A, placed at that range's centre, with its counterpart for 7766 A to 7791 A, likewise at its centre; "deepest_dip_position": 7668.07 A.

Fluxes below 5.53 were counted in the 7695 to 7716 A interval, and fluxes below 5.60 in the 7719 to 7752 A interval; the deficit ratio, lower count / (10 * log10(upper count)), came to 0.43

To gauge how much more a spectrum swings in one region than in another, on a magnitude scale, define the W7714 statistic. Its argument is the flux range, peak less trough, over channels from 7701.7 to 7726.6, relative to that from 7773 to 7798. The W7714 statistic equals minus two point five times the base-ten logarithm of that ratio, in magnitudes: -0.18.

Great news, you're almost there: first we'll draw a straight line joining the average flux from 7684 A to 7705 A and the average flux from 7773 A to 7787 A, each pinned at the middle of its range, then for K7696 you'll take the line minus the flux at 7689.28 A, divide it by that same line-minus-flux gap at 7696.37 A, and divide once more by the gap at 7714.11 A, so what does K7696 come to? 10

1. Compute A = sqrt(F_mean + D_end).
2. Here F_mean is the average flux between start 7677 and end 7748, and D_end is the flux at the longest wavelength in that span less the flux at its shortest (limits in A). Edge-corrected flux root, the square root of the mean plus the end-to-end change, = 2.31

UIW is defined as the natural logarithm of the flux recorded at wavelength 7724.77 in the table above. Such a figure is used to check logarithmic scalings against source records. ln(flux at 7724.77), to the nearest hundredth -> 1.76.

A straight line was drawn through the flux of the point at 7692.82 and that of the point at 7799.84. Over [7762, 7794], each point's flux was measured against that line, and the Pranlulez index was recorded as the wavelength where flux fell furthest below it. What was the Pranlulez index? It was 7789.07 A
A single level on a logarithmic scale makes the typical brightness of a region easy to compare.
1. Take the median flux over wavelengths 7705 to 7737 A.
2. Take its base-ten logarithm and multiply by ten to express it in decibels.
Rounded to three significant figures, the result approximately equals 7.55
